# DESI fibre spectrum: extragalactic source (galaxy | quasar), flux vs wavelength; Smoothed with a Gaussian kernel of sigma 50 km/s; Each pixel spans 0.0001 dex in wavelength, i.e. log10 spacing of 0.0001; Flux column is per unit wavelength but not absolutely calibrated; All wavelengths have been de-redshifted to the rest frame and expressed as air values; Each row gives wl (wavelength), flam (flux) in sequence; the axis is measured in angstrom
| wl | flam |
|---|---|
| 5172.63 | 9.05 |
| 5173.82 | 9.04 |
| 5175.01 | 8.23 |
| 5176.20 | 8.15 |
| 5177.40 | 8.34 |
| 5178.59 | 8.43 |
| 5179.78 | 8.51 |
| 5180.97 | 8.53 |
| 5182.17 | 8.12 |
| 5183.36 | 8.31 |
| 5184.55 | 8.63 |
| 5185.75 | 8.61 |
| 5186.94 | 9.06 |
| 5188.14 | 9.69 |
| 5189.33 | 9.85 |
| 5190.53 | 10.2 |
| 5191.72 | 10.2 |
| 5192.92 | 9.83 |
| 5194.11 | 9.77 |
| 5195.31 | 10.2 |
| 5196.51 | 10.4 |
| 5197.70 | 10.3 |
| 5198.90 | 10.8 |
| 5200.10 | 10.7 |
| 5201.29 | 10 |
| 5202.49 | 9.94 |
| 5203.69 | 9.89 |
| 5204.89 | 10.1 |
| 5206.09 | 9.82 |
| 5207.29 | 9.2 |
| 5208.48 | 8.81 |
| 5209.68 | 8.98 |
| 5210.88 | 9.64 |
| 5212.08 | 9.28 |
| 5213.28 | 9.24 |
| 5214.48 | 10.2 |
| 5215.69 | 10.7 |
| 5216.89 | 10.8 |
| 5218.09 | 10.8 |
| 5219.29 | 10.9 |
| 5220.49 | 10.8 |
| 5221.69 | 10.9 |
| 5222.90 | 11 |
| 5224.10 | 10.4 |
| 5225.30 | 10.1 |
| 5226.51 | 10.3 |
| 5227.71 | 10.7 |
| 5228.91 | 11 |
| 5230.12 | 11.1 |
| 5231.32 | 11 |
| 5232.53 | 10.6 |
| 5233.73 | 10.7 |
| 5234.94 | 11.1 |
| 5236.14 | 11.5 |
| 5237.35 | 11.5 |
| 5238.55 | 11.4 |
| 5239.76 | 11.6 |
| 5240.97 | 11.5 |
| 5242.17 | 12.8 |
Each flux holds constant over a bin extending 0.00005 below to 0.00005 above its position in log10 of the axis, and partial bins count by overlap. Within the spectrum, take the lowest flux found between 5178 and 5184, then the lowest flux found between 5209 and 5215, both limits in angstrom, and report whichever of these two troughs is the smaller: 8.1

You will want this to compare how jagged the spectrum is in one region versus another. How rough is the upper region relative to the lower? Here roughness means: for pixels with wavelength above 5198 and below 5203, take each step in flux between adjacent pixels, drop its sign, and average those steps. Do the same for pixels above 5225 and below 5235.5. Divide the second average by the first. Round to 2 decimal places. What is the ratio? 0.87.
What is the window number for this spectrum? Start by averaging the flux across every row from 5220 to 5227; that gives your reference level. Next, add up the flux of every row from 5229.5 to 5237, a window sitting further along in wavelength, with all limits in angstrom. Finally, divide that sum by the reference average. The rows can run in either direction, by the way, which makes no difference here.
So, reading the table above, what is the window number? 6.24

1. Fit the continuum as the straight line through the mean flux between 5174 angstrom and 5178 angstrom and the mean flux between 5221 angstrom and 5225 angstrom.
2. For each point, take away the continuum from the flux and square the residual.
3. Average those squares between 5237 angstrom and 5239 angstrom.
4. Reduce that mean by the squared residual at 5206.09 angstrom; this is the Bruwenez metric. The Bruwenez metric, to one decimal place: 0.0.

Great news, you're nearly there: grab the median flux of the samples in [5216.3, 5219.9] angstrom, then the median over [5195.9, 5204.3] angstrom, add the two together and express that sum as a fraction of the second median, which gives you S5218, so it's 2.05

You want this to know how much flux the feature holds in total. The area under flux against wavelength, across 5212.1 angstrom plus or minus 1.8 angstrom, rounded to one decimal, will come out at 33.8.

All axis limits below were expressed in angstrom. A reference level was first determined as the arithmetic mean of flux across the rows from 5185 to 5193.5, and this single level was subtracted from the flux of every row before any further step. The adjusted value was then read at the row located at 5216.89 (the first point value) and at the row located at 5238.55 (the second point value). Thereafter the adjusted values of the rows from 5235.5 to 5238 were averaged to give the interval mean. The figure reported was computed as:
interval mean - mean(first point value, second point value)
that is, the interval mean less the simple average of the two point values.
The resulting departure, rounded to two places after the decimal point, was 0.40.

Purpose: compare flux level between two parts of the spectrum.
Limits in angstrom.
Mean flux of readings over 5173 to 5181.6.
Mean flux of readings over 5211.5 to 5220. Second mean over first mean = 1.21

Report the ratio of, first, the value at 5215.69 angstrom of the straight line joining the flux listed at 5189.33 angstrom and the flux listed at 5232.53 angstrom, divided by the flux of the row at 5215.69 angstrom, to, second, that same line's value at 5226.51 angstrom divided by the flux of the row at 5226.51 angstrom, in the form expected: 0.95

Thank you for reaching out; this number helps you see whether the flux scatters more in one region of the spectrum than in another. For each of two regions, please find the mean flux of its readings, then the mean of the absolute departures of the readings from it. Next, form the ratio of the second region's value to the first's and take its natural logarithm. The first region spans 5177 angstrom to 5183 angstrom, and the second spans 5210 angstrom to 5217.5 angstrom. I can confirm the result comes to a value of 1.6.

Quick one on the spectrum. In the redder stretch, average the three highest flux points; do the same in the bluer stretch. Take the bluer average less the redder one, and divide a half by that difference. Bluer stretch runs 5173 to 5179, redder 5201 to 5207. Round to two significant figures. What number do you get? -0.35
